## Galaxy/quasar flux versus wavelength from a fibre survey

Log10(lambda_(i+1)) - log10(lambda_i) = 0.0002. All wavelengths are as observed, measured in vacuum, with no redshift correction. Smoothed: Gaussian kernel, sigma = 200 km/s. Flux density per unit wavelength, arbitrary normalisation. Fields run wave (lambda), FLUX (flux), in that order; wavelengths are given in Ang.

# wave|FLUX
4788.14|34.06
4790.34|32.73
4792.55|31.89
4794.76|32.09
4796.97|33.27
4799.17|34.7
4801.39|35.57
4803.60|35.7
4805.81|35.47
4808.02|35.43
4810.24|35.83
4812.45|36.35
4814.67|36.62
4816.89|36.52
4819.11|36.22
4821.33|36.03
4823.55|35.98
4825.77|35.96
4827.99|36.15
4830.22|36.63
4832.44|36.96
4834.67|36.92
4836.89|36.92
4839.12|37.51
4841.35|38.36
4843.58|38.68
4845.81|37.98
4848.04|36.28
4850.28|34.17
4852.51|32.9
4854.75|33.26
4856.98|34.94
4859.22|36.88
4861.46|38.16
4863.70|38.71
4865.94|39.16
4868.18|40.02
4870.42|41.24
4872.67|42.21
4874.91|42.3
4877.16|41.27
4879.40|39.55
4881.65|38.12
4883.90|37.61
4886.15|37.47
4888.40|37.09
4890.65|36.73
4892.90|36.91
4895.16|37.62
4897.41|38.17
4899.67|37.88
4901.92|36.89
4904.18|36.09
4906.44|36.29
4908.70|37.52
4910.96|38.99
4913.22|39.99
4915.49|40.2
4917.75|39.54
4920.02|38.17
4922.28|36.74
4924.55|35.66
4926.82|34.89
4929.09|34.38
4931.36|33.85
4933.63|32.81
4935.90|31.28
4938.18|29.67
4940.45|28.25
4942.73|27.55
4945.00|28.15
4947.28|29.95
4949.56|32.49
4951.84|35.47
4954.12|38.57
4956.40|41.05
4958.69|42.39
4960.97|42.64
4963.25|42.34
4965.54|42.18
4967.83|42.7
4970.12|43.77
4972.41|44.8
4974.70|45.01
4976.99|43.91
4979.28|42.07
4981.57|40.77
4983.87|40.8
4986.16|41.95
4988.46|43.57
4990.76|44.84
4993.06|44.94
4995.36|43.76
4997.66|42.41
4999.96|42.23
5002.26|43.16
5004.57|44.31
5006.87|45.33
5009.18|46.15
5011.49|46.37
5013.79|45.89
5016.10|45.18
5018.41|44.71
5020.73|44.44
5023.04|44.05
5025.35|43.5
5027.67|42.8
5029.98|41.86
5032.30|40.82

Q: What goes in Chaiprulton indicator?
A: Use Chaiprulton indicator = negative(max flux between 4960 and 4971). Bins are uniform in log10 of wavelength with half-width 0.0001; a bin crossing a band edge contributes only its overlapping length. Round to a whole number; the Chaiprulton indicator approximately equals -44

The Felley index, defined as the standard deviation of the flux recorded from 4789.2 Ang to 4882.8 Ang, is 2.5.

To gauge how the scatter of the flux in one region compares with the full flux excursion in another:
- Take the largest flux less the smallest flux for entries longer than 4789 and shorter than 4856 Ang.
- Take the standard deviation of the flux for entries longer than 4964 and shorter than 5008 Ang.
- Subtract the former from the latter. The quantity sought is -5.4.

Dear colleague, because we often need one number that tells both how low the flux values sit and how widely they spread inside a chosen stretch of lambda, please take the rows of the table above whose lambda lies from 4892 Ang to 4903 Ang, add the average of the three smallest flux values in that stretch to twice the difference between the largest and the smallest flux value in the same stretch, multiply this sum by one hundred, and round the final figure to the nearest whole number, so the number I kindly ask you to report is 3970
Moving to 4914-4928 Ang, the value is 4638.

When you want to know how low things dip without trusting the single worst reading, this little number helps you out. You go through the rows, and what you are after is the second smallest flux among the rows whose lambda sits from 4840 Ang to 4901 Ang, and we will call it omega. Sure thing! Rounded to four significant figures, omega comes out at 33.26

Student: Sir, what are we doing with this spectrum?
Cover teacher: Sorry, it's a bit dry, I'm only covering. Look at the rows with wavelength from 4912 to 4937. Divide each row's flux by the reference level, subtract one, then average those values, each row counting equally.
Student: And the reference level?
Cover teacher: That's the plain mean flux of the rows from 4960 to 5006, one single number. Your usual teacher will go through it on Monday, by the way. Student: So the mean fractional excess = -0.162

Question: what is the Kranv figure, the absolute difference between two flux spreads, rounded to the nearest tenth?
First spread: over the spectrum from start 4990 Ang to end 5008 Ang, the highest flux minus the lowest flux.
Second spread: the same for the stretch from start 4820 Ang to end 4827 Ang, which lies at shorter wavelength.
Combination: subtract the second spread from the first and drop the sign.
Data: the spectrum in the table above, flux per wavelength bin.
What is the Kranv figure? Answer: 3.0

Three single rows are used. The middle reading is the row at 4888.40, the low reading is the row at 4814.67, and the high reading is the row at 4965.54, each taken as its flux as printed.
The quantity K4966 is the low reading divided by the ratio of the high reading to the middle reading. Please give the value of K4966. 32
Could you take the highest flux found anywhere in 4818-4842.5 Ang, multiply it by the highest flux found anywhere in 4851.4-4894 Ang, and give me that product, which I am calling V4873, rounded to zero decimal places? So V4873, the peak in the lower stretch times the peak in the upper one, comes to 1623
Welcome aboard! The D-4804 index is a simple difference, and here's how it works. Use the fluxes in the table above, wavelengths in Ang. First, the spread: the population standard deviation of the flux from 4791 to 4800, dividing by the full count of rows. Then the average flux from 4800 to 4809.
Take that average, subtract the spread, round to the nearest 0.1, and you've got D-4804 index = 34.4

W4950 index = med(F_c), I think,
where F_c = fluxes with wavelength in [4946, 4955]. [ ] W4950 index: 34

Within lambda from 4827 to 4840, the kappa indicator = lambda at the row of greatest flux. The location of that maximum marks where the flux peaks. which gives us 4839.12 Ang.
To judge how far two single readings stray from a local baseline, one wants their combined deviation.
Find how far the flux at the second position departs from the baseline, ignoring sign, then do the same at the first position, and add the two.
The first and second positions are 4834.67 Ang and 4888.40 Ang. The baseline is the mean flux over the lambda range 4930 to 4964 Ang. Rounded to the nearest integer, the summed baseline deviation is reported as 5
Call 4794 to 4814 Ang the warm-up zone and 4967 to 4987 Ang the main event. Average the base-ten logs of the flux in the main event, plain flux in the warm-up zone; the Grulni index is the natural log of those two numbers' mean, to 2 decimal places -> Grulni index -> 2.91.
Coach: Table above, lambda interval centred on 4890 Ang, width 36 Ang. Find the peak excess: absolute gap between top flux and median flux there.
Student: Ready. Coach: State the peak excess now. 4.7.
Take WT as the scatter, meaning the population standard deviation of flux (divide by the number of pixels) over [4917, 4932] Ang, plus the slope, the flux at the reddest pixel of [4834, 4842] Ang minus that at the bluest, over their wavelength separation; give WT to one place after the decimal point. 2.1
